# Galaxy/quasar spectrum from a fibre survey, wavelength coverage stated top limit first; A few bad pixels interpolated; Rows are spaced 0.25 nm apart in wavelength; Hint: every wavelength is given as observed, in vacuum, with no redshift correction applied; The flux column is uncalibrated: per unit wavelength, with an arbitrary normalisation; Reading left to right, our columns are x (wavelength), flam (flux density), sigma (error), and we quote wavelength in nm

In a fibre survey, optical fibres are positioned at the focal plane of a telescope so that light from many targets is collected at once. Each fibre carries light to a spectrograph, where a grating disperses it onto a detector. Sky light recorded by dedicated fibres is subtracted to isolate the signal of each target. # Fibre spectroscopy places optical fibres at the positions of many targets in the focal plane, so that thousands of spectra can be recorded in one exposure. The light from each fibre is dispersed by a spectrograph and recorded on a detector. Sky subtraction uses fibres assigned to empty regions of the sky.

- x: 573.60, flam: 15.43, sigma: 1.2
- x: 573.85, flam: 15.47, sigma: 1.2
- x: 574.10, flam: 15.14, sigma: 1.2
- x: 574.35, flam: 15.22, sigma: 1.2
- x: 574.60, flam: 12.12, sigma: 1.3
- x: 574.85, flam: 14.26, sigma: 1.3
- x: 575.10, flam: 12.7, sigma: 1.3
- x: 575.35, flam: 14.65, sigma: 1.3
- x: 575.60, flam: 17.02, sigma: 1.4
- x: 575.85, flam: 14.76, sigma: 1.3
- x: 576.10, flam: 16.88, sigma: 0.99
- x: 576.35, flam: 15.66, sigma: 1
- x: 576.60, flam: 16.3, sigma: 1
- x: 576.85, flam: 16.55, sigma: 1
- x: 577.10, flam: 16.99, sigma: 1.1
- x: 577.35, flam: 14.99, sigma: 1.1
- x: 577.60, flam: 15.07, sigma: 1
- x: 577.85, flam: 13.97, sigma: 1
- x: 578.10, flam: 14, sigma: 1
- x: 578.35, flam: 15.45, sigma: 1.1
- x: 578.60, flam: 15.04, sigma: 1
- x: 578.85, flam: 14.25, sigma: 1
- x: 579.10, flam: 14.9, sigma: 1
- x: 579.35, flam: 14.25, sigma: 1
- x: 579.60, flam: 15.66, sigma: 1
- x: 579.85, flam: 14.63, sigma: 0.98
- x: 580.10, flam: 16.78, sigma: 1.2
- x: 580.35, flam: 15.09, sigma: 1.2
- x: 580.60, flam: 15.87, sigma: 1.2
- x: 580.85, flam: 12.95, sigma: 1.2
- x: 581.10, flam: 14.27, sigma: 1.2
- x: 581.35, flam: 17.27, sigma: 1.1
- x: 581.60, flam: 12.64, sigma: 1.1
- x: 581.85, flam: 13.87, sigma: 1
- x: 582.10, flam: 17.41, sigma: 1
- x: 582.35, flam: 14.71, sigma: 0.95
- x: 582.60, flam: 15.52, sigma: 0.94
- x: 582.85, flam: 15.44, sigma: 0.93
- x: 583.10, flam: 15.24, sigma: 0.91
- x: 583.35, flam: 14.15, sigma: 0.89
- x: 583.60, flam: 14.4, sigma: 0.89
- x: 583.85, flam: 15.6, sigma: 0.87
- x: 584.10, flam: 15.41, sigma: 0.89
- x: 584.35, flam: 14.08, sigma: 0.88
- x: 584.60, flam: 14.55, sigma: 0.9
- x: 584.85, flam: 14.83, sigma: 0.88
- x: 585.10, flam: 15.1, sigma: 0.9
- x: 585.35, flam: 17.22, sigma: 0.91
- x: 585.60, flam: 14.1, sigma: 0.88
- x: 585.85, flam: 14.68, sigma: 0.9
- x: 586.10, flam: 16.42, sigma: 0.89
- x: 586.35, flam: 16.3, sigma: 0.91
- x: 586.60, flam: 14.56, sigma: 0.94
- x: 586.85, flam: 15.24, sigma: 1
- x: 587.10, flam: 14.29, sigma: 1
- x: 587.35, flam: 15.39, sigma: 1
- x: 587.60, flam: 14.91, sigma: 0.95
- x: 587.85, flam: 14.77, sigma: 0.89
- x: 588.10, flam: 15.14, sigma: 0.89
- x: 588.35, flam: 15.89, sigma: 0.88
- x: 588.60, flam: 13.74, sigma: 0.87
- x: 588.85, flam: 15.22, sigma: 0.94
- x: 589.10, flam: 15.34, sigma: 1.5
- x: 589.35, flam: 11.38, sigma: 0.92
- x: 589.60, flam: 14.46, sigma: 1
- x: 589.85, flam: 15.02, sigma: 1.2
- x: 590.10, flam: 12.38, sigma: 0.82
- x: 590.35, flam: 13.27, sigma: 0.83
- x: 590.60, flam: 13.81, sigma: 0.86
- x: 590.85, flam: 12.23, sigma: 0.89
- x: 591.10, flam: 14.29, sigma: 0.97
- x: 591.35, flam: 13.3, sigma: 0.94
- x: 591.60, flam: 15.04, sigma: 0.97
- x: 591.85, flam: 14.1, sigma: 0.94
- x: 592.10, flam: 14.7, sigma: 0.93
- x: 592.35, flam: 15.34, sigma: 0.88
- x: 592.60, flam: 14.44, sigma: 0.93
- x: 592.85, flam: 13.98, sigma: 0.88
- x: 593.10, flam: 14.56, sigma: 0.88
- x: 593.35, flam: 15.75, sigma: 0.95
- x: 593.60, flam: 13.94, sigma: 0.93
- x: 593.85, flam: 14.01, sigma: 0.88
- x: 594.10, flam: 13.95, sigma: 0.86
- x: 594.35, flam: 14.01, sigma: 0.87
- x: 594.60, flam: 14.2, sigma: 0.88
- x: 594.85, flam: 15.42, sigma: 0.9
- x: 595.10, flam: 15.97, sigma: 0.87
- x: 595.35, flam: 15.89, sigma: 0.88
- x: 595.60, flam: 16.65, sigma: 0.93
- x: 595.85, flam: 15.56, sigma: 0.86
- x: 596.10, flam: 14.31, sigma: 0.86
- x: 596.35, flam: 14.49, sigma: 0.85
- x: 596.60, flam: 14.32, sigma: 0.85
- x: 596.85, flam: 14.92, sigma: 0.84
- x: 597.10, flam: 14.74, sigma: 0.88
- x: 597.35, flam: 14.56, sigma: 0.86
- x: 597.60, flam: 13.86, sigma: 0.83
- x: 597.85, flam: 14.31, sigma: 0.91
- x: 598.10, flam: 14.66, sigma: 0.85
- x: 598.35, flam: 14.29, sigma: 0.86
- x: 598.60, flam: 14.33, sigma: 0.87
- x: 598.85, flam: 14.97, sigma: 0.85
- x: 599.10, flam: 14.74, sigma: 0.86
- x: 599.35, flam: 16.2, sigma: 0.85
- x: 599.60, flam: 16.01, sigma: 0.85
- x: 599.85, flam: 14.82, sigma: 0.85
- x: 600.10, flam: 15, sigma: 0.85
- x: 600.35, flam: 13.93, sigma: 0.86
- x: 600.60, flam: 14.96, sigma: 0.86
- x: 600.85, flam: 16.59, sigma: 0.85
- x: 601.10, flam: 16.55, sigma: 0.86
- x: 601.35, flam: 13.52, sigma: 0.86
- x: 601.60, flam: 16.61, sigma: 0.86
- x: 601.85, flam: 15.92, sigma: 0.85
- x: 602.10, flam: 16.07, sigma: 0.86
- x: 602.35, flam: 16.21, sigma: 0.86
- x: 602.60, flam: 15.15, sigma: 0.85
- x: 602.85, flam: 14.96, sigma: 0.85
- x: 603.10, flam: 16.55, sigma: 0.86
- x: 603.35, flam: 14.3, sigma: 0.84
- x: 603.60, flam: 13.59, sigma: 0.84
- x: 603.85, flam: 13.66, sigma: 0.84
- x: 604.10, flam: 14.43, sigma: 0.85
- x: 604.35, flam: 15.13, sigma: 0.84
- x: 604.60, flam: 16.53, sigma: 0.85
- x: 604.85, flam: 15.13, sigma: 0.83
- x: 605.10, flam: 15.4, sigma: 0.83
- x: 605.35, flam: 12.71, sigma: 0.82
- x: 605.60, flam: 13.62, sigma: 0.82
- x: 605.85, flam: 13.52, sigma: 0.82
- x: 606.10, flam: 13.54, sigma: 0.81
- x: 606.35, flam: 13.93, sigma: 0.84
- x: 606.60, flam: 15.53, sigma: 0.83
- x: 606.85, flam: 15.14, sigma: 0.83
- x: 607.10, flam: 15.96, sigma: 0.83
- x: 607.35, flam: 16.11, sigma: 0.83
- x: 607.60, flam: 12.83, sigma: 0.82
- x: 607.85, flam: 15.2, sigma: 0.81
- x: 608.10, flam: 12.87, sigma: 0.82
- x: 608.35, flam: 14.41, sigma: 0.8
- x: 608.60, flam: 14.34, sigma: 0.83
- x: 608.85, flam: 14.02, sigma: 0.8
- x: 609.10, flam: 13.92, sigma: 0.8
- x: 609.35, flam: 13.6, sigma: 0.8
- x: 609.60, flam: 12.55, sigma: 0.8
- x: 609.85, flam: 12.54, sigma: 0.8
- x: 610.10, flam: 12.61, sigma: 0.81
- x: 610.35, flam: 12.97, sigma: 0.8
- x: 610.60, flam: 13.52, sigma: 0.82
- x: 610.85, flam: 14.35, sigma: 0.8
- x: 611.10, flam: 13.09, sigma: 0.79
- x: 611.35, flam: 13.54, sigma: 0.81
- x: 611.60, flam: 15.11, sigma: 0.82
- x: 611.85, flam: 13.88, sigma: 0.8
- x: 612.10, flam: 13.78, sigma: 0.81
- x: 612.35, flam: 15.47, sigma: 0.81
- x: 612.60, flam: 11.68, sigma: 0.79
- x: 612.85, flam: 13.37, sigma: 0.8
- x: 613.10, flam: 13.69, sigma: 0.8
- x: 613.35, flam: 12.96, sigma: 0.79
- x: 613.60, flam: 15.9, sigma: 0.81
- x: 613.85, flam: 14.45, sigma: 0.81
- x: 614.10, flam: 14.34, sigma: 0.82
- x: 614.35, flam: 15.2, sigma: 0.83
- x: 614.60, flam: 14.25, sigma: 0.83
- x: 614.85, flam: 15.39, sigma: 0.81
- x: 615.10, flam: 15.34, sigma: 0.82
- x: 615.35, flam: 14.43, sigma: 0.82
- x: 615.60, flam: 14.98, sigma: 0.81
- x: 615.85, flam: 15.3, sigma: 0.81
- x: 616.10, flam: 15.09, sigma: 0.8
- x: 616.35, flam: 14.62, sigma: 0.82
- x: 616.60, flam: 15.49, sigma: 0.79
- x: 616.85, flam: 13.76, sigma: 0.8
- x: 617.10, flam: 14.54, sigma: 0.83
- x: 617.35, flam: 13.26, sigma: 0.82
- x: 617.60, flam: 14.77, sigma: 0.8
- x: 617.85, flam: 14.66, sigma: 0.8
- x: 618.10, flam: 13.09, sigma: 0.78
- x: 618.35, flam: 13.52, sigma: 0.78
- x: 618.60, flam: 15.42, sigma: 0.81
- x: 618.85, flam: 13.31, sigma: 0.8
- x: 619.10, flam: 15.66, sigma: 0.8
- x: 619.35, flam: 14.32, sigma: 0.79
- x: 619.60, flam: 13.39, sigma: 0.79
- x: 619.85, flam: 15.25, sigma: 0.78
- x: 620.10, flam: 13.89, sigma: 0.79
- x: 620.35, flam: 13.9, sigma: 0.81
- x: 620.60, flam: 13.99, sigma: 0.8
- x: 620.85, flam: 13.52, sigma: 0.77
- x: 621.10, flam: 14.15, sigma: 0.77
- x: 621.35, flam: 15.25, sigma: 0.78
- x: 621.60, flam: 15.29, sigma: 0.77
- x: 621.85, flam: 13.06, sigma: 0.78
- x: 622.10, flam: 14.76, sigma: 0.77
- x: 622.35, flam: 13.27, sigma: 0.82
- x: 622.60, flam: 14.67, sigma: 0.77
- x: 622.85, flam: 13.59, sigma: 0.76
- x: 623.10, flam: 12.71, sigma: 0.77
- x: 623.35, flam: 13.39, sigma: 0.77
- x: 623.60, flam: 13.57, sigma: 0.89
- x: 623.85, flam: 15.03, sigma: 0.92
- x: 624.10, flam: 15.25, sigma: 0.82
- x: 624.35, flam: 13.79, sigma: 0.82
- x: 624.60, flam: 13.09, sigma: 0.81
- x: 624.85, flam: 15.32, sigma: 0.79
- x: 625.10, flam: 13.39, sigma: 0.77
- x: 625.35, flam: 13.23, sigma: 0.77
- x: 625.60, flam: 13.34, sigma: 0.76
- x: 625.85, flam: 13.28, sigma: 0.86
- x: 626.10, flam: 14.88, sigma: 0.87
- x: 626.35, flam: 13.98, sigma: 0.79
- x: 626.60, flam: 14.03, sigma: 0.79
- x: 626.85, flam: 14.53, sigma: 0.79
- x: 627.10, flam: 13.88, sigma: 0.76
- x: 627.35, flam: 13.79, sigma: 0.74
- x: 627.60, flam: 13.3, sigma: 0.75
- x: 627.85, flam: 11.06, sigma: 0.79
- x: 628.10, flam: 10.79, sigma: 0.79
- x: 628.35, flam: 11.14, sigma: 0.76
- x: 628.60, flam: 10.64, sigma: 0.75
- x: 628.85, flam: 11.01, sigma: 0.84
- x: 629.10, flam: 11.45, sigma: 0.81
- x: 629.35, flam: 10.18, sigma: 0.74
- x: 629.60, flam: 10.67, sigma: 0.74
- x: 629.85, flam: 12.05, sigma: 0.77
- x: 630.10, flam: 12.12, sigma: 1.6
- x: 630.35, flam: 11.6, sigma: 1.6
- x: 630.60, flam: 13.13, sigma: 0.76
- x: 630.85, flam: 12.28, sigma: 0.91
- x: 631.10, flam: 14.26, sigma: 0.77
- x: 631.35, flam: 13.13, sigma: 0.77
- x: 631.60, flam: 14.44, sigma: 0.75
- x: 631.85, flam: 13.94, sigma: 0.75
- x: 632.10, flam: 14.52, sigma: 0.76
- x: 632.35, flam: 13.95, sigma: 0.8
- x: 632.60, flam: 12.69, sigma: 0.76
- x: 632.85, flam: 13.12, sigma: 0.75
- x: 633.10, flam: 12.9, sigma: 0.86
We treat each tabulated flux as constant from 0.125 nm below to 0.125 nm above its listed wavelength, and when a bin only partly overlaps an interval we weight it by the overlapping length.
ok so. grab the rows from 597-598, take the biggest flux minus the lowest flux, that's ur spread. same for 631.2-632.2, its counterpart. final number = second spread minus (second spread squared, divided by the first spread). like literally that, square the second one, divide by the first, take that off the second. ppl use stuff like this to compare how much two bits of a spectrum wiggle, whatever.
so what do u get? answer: -0.8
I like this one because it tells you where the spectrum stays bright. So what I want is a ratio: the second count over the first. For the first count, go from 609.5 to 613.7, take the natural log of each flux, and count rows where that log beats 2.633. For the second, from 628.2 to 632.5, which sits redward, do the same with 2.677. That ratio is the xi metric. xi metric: 0.0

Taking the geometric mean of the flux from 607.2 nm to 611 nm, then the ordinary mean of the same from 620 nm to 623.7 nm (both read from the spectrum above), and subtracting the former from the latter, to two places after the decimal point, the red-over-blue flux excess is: 0.25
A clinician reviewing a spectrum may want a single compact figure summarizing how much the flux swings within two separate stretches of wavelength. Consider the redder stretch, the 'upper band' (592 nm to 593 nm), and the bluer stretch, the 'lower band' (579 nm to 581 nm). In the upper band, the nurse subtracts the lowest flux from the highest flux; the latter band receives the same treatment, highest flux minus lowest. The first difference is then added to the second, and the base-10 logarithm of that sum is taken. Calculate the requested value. 0.72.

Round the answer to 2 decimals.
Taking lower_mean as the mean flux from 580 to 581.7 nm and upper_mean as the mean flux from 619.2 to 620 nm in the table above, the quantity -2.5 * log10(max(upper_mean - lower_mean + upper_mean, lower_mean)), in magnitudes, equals -2.94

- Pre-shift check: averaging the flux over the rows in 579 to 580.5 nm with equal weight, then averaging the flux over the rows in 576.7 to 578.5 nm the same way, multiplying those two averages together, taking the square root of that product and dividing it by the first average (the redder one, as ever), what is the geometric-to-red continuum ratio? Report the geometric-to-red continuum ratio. 1.002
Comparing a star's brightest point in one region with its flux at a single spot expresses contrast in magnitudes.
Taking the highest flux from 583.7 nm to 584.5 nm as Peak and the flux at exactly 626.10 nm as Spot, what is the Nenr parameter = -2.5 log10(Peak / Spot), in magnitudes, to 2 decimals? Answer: -0.05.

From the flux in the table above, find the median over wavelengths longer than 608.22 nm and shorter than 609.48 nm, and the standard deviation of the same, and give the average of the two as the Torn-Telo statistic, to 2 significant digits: 7.2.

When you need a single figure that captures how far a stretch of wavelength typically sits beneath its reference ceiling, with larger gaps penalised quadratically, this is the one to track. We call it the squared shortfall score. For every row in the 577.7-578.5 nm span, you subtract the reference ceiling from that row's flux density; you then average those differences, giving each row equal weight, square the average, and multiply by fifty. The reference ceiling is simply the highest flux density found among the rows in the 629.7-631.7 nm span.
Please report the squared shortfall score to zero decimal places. 0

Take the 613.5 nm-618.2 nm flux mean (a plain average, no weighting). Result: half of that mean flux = 7.34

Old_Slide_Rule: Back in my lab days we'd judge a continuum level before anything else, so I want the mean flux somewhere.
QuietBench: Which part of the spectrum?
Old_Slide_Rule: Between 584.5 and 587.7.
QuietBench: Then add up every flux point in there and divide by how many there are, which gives 15.2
